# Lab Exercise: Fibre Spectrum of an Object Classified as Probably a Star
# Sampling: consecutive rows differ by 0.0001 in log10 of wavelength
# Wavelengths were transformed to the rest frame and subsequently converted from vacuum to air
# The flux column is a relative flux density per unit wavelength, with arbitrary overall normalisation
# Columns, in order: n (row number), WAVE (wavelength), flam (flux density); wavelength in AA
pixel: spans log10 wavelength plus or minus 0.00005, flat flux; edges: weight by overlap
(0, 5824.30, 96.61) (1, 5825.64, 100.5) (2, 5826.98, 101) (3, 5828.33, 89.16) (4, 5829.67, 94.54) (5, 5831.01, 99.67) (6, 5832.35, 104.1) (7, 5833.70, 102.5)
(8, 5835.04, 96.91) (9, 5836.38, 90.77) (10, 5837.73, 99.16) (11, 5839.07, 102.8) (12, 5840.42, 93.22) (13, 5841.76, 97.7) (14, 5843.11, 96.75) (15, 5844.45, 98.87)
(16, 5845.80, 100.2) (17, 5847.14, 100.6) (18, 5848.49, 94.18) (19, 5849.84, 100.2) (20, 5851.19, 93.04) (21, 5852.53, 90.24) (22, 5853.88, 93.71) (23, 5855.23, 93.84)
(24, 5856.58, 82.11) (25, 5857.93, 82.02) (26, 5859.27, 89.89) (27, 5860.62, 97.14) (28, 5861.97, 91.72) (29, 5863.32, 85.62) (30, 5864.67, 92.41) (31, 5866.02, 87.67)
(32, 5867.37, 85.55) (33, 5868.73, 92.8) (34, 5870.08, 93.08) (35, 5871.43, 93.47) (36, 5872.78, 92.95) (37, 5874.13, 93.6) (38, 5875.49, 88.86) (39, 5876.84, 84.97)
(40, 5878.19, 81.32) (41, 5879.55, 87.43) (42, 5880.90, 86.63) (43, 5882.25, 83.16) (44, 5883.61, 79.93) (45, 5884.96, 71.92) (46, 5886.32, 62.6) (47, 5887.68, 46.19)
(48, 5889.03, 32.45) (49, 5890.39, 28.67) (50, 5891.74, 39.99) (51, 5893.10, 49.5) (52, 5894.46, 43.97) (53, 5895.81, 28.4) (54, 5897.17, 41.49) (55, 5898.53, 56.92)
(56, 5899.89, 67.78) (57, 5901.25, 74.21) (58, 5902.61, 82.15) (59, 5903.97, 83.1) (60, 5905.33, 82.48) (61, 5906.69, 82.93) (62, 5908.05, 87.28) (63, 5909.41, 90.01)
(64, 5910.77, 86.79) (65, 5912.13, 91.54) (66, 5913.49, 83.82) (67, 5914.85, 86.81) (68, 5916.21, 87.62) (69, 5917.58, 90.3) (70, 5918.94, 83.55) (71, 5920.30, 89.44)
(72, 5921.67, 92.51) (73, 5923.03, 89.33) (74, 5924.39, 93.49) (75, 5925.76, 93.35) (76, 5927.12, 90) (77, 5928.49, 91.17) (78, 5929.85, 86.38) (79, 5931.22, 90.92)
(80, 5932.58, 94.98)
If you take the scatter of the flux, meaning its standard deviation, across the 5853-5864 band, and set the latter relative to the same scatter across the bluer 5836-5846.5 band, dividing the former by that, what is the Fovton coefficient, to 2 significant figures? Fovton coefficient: 1.5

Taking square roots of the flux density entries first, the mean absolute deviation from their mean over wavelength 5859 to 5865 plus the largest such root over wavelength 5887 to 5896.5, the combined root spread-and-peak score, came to 7.2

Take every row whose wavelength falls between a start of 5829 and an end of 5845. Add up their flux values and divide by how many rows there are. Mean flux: 98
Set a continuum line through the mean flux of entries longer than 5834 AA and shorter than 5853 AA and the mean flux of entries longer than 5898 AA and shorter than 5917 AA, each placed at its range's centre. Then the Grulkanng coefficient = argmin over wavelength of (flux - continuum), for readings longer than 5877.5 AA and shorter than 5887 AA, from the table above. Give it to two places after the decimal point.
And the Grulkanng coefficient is 5886.32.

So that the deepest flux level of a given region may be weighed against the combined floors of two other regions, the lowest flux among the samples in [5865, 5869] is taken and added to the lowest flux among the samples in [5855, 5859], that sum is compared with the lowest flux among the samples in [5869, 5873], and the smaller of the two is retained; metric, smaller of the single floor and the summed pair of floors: 93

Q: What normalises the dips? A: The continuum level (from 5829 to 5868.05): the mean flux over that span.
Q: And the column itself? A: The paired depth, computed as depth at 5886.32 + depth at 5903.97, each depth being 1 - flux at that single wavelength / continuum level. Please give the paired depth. 0.46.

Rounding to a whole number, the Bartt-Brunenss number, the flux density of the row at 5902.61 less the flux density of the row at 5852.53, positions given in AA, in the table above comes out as -8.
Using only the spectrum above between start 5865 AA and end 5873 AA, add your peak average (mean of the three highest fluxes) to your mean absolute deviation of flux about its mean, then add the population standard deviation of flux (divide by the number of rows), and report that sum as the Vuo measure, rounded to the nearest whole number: 99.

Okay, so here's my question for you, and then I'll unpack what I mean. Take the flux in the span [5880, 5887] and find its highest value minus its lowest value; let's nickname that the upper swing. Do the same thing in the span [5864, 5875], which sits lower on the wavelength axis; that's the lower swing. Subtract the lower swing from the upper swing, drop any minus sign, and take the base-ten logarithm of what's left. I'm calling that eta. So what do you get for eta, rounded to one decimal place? 1.2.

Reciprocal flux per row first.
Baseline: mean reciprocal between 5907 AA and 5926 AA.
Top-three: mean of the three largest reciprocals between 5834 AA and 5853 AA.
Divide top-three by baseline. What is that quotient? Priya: 0.97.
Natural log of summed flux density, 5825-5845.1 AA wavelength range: 7.3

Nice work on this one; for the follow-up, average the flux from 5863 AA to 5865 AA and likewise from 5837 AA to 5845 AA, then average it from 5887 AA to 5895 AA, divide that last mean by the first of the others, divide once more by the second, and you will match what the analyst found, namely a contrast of 0.0046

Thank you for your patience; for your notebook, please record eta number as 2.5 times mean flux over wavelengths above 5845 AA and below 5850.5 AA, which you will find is 247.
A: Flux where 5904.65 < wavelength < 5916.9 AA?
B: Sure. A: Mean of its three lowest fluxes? 83.1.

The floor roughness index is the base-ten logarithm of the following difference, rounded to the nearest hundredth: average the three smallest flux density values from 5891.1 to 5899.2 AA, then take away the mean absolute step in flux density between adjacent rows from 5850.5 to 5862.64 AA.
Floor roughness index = 1.50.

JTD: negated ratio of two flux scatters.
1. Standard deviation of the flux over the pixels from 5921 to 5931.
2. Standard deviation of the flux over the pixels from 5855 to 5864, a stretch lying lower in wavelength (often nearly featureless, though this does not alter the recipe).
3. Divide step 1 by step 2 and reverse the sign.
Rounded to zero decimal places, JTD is 0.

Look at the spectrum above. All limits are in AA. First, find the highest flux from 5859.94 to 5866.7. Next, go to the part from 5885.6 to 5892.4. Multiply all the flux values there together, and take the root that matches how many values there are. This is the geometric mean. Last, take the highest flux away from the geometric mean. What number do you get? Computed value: -57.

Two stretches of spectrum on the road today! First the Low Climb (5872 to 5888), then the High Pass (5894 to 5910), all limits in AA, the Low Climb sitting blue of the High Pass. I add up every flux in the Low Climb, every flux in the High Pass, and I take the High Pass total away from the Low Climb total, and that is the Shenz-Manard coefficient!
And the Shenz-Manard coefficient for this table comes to 139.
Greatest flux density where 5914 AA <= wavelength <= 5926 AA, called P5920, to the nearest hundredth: 93.49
